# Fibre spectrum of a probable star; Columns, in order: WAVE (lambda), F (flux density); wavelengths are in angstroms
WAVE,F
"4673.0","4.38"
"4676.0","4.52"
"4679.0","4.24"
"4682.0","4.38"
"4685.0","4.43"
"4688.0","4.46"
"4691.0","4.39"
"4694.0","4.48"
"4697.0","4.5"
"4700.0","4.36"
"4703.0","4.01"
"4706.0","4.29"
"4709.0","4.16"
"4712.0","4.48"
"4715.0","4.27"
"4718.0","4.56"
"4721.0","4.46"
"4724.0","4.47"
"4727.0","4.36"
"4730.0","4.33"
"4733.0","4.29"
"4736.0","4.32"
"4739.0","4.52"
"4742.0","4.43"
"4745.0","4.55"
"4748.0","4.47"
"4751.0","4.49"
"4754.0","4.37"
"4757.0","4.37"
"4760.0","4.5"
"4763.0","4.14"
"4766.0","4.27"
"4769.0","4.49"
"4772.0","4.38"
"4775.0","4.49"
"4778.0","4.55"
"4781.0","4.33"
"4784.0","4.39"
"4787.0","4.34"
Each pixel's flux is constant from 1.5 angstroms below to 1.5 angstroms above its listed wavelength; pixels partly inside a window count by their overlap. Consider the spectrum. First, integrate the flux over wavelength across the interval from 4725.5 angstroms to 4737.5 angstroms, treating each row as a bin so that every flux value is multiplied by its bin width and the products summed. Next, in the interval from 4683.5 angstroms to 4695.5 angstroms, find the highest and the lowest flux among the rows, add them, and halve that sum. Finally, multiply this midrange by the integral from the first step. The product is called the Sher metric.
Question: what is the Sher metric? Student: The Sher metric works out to 230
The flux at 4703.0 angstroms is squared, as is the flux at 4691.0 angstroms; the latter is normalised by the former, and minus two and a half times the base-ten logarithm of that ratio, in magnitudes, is -0.20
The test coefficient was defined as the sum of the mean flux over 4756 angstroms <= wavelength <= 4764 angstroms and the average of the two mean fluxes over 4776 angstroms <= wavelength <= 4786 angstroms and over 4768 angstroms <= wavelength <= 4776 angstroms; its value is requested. 8.78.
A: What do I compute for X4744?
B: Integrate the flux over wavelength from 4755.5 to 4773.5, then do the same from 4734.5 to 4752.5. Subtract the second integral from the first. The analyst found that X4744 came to -1.9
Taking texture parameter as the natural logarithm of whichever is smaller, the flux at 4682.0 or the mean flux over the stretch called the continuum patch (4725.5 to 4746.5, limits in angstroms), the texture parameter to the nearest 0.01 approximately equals 1.48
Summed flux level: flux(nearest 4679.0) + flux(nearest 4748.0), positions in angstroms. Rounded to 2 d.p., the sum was 8.71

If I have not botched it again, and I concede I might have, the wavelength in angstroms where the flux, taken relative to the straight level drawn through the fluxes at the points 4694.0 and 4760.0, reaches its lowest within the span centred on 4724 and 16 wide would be 4730.0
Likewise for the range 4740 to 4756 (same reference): 4754.0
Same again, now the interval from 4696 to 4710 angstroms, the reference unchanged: 4703.0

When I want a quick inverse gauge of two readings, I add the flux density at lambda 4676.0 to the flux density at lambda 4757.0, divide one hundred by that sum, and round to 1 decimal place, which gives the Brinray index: 11.2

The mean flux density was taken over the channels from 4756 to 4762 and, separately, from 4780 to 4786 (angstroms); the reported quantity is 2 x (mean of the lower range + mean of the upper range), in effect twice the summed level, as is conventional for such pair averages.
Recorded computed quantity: 17.6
